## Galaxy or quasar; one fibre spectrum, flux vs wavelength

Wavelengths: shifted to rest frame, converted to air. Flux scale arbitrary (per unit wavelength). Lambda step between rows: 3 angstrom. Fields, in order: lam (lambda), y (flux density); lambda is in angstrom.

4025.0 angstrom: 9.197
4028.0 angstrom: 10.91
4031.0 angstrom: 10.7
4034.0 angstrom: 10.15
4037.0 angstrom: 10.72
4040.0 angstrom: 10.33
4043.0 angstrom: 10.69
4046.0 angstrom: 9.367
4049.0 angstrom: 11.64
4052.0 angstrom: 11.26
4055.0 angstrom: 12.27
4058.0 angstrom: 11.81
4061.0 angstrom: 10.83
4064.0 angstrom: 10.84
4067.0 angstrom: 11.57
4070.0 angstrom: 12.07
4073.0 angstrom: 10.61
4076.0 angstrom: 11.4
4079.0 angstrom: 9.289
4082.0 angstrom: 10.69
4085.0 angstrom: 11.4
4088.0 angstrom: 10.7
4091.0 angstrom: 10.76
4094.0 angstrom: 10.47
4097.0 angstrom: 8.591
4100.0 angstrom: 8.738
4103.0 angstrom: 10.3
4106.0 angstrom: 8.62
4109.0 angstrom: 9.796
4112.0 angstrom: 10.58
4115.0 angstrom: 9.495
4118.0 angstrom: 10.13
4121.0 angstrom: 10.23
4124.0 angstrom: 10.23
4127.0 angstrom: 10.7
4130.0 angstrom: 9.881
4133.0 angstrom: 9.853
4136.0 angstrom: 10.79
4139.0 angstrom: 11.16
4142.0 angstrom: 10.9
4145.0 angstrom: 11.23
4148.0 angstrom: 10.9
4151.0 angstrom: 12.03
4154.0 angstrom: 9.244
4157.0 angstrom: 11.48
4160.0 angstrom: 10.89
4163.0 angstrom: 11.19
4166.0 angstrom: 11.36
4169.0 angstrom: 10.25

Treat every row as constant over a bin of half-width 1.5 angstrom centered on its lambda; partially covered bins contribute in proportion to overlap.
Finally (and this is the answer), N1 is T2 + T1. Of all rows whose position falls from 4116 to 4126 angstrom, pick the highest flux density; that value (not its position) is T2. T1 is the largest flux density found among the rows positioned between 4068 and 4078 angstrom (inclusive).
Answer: 22.3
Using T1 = 12.07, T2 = 10.23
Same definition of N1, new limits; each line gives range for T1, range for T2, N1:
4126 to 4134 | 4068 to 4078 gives 22.8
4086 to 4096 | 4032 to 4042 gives 21.5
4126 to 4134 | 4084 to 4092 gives 22.1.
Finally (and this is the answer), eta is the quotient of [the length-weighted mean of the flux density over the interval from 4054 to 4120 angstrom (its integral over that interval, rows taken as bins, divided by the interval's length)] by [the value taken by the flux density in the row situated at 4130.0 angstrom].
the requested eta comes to 1.06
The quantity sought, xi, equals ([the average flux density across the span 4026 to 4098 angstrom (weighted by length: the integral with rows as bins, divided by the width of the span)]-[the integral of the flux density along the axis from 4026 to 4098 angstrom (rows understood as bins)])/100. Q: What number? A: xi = -7.7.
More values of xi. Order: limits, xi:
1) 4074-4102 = -2.8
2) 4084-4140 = -5.6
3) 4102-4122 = -1.9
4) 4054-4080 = -2.8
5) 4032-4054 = -2.2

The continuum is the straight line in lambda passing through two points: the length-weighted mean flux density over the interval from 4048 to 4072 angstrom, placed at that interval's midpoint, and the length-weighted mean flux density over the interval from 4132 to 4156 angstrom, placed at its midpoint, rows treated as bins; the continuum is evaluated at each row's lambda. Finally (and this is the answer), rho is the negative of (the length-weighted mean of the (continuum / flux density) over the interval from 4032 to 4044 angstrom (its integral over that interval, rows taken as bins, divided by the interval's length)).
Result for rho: -1.12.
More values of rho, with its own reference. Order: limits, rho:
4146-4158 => -0.99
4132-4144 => -1.01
